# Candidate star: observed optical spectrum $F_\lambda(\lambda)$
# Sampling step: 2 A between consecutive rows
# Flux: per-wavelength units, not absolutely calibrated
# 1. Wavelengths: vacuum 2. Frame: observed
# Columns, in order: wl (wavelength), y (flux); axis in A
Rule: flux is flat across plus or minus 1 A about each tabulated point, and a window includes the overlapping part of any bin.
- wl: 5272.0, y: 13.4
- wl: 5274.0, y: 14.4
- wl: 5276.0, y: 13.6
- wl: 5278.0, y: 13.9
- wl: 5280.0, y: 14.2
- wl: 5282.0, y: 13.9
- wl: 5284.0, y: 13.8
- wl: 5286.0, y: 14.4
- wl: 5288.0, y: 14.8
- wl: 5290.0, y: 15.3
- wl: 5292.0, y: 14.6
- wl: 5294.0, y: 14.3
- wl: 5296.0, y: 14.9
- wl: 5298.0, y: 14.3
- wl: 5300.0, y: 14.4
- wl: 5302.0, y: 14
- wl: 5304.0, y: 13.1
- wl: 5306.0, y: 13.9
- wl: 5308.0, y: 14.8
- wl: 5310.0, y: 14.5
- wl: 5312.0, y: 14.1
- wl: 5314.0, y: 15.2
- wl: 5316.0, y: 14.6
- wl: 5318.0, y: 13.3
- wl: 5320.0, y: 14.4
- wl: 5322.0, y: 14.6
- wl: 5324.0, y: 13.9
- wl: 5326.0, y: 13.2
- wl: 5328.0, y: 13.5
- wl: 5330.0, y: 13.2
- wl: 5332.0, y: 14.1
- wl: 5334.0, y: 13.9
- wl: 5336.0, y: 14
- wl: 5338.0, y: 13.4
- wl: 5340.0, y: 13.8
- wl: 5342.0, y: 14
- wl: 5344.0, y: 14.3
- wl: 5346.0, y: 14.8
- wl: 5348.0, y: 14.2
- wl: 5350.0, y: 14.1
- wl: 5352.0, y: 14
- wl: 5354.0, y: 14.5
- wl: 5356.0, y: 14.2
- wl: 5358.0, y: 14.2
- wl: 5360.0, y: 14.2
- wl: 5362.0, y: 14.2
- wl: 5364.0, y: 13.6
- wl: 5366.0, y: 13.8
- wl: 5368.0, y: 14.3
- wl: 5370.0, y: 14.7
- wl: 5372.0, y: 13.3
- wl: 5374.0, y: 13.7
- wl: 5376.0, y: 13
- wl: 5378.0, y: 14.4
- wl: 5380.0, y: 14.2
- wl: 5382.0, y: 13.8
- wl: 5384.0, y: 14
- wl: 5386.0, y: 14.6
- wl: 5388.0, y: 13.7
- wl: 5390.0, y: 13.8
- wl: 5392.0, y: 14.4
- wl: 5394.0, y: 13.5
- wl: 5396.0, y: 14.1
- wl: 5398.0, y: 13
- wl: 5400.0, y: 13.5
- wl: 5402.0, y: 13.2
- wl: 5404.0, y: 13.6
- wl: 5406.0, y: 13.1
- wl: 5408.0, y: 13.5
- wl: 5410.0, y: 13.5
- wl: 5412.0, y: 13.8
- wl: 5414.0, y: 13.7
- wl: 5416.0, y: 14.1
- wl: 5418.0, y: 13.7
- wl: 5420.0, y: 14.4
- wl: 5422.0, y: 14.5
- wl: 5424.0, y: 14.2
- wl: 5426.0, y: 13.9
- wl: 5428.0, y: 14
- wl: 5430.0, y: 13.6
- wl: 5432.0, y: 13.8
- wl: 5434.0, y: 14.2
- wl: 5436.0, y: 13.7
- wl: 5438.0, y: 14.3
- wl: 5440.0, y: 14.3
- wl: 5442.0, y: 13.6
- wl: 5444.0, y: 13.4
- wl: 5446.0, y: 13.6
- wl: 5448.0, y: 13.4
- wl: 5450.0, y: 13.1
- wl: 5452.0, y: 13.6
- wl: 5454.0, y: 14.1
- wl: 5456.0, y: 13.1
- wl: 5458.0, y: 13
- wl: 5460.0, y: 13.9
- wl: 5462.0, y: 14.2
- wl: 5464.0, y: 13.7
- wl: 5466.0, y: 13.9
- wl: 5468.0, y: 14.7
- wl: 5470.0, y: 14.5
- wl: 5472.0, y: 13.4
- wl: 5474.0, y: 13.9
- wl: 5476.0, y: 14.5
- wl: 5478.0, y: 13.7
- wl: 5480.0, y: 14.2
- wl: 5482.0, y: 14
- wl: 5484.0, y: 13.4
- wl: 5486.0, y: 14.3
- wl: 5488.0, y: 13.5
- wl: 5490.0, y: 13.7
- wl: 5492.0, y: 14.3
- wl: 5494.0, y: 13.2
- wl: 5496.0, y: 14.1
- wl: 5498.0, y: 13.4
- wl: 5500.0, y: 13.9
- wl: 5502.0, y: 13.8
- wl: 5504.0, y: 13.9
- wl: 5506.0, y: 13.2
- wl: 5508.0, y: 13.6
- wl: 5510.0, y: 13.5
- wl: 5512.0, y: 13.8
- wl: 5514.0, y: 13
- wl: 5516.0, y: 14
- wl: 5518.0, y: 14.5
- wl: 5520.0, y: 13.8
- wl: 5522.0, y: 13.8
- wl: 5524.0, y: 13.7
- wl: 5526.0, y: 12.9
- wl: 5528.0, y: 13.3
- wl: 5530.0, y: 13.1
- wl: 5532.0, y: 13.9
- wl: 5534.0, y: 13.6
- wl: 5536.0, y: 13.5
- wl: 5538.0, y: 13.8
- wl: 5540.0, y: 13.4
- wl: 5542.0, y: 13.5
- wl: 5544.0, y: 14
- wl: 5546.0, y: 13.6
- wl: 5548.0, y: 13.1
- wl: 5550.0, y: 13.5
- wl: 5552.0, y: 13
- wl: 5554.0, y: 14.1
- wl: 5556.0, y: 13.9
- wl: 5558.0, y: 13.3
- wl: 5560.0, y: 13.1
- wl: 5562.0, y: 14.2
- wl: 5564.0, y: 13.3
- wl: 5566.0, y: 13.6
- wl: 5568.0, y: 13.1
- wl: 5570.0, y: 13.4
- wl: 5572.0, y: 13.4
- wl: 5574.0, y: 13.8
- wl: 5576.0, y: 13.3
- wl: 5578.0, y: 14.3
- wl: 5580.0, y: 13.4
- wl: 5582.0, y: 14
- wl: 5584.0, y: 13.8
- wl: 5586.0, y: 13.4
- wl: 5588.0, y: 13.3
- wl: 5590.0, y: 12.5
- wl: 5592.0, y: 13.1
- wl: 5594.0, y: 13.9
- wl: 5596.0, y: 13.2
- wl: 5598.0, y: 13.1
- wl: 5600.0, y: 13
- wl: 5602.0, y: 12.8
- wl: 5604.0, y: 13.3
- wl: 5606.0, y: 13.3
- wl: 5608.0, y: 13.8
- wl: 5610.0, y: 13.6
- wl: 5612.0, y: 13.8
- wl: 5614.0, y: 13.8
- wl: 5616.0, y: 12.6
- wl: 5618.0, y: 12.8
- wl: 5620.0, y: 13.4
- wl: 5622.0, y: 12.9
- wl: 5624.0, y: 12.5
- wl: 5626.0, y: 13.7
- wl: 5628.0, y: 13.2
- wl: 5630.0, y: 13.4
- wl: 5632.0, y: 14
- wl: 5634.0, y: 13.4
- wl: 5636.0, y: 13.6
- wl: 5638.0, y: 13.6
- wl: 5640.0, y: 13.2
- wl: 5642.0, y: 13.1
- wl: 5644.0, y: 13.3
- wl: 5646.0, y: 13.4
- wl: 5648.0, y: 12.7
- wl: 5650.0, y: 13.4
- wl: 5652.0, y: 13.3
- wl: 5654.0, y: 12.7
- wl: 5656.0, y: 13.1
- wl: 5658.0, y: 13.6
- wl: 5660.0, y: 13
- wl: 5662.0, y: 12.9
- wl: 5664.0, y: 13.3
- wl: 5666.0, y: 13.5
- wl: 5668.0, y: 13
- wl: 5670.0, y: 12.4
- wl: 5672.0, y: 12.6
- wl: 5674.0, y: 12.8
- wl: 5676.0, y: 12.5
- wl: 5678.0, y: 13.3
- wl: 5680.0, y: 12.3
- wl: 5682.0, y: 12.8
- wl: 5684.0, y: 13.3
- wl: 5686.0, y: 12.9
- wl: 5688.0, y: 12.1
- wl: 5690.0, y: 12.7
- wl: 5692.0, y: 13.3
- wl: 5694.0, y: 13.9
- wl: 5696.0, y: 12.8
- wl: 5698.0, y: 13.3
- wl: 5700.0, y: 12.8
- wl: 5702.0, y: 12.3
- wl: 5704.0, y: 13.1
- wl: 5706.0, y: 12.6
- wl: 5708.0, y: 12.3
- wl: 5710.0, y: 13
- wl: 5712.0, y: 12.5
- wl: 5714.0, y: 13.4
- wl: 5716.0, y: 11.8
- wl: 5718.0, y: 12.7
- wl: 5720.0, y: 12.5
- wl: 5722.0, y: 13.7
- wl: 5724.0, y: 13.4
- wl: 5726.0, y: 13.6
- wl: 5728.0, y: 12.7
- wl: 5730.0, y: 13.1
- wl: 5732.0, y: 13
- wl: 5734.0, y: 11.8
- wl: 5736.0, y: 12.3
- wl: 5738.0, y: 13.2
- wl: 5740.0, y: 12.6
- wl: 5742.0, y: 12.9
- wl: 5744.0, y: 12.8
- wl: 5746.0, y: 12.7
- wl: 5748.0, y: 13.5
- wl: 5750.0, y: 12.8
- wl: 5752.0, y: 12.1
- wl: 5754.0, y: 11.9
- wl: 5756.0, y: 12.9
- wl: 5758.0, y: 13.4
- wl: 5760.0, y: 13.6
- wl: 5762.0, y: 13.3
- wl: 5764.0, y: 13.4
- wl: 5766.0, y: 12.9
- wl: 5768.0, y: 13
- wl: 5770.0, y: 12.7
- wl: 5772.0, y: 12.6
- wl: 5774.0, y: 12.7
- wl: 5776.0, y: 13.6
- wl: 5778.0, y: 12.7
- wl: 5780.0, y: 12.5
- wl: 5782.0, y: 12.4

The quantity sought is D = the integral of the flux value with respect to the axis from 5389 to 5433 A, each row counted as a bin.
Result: 606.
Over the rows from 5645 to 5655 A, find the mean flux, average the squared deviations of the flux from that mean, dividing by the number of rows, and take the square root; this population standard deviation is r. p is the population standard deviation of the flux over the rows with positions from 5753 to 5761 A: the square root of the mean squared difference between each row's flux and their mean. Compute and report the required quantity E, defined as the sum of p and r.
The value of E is 0.99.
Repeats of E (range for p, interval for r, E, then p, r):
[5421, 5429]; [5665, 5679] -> 0.61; 0.23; 0.384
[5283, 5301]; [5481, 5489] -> 0.77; 0.41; 0.367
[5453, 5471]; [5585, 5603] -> 0.91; 0.54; 0.369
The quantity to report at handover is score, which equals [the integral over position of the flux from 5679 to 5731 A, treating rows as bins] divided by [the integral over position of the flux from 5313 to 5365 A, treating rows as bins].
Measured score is 0.92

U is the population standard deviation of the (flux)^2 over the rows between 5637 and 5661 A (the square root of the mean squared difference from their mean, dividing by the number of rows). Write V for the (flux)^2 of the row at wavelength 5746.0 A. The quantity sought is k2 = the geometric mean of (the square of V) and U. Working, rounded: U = 8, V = 161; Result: 442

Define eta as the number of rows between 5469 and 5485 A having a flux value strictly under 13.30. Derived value 0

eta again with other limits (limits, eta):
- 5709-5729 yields 6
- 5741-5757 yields 7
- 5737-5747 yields 5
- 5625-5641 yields 2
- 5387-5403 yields 2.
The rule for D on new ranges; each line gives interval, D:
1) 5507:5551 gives 598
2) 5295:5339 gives 619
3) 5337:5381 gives 618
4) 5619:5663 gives 583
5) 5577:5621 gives 588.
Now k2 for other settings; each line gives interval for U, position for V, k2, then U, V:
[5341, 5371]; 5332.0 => 579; 8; 199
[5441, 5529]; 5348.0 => 700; 12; 202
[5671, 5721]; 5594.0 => 665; 12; 193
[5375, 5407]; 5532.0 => 715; 14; 193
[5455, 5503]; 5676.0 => 550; 12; 156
